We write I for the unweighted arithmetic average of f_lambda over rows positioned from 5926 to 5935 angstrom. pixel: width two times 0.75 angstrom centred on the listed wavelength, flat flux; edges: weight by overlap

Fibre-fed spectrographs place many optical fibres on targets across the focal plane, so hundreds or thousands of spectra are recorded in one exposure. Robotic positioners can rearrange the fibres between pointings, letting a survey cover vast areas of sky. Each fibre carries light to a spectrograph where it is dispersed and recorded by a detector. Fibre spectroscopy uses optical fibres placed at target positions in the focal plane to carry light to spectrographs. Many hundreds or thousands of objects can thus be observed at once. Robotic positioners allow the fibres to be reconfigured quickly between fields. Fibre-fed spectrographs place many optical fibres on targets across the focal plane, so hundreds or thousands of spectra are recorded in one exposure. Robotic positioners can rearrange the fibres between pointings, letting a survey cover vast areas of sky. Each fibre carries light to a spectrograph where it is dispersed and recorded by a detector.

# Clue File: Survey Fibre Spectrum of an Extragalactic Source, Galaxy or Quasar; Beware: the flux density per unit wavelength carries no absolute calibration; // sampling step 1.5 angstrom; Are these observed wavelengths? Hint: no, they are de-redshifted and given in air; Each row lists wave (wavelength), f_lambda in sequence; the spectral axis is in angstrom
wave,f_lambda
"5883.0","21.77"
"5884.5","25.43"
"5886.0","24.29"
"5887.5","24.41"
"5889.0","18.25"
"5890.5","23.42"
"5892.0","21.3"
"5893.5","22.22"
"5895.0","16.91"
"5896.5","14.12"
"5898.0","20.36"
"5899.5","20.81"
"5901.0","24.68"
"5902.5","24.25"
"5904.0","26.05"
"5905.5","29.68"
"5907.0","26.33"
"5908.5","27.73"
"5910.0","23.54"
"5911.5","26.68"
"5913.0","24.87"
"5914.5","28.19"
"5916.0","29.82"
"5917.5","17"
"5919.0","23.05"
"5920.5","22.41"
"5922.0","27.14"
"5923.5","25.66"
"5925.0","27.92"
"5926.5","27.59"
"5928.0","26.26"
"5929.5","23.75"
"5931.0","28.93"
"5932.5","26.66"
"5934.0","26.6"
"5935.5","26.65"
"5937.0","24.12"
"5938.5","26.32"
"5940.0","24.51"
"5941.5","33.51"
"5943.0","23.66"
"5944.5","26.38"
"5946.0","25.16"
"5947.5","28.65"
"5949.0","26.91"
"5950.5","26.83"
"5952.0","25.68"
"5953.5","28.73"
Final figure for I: 26.6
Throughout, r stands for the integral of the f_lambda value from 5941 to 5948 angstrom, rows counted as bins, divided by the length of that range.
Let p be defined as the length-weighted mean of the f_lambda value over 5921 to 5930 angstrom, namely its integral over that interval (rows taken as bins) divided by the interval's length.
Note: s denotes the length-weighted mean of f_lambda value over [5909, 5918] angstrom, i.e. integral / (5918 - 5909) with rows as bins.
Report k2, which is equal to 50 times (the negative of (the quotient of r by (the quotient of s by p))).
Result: -1416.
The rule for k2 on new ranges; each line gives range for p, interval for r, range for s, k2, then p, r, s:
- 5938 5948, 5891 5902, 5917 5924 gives -1172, 26.9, 20.2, 23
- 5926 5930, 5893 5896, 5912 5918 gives -964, 25.9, 18.9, 25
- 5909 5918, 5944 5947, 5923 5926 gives -1219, 25.3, 26.0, 27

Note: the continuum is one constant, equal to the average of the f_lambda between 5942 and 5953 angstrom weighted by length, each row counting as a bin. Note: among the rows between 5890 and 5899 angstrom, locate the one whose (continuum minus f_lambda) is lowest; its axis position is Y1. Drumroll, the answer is 5890.5 angstrom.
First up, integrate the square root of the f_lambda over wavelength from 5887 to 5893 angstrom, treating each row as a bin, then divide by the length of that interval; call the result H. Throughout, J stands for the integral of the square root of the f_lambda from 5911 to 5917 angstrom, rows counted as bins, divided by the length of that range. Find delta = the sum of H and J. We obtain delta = 9.8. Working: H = 4.66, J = 5.2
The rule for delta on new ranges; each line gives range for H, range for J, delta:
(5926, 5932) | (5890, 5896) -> 9.7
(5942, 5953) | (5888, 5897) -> 9.6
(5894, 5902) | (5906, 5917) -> 9.6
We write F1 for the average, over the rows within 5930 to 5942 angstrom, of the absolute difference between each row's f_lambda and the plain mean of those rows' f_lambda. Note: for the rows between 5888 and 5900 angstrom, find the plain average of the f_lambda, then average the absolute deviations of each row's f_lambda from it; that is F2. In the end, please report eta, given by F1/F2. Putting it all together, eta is 0.8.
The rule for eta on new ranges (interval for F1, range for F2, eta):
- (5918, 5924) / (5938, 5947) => 0.8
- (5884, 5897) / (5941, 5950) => 1.3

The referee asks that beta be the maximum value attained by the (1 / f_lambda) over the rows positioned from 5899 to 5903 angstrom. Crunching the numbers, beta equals 0.0481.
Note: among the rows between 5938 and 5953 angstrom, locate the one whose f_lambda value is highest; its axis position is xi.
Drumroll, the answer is 5941.5 angstrom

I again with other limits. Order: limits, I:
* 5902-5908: 26.6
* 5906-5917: 26.7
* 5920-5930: 25.8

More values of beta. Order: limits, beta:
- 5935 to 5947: 0.0423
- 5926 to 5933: 0.0421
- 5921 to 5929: 0.0390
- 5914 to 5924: 0.0588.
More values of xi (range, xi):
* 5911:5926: 5916.0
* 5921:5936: 5931.0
